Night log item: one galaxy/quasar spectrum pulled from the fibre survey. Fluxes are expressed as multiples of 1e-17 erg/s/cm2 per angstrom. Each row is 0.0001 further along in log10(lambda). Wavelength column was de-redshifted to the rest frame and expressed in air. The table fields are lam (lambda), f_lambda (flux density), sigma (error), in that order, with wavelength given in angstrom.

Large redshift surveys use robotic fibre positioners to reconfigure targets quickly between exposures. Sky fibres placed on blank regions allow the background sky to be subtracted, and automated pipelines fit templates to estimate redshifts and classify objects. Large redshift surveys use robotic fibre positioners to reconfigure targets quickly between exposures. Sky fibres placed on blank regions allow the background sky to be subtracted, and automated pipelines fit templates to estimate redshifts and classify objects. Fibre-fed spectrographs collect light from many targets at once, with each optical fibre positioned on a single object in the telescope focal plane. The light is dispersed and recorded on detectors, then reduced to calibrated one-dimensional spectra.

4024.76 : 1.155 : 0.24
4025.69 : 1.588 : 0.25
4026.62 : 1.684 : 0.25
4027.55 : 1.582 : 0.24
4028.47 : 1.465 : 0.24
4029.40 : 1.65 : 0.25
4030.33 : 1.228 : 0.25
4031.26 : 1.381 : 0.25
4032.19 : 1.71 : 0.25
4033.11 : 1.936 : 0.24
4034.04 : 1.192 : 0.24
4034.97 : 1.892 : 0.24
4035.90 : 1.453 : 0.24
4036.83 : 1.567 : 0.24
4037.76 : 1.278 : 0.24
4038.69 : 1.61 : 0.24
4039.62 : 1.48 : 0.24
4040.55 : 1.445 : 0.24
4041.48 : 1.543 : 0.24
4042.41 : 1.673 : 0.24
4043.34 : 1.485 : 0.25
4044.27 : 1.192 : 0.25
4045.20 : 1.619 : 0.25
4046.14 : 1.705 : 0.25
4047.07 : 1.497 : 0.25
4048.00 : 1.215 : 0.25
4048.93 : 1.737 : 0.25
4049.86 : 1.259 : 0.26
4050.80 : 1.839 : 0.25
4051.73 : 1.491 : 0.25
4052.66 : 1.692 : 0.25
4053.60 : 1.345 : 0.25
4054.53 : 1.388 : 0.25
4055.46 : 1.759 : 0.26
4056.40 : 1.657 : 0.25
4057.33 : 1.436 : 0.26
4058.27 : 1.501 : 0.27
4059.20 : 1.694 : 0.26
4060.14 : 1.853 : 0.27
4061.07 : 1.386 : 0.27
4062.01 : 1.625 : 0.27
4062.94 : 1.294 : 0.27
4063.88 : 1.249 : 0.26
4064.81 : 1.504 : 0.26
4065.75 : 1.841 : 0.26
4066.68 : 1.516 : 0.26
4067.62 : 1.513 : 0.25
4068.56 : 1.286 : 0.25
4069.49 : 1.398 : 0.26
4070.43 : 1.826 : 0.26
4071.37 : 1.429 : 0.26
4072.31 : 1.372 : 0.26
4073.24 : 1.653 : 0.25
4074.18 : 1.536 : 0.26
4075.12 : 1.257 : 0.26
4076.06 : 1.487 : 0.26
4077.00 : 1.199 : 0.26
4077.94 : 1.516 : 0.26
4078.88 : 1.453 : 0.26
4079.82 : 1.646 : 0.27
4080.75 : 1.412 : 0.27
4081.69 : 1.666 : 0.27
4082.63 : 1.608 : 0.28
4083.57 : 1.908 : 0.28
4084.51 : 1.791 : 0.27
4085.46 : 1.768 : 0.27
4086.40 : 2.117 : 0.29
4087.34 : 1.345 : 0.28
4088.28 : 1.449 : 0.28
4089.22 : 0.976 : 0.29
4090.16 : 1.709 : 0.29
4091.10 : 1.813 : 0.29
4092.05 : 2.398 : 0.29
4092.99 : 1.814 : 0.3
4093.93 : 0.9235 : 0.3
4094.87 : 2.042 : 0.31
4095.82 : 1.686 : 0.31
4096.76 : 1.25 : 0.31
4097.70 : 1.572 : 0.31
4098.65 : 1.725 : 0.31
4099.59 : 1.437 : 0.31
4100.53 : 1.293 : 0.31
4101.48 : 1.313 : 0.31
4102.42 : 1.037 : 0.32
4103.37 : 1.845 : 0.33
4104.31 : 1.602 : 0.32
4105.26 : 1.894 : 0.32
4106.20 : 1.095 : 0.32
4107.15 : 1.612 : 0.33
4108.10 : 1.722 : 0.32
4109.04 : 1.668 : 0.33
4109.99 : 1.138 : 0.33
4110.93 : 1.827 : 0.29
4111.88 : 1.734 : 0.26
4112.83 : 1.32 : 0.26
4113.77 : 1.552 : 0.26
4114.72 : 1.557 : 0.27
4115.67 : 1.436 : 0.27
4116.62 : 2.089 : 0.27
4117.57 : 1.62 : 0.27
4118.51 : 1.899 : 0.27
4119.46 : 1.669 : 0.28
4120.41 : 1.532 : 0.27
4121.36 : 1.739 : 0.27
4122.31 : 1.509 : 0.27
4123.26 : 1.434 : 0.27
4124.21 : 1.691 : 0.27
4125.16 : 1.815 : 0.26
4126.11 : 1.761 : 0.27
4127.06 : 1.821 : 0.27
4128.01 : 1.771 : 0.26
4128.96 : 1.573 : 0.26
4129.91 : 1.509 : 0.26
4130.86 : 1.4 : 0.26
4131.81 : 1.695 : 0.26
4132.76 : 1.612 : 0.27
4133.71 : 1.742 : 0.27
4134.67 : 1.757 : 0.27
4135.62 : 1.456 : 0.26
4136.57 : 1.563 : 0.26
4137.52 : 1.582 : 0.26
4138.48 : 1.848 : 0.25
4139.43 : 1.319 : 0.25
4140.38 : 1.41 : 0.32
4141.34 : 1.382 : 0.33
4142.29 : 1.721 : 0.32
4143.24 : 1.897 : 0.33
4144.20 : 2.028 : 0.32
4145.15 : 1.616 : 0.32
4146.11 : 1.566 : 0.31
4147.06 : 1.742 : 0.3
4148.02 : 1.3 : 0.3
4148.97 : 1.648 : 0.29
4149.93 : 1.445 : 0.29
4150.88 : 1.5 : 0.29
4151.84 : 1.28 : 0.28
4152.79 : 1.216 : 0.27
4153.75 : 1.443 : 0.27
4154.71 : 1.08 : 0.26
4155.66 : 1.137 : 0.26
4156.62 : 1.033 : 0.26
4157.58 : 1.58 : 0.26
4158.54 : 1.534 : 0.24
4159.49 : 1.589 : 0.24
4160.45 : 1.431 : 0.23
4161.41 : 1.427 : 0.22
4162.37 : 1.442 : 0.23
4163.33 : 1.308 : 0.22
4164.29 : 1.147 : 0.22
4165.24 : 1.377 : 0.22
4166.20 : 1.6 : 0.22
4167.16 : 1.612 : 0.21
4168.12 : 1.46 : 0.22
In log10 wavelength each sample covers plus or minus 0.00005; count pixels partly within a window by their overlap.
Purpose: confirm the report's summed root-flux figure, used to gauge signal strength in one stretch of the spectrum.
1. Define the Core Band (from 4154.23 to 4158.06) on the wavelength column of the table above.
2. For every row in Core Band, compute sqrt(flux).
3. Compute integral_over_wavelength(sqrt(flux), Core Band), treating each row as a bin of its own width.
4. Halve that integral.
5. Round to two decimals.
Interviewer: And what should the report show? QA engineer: 2.10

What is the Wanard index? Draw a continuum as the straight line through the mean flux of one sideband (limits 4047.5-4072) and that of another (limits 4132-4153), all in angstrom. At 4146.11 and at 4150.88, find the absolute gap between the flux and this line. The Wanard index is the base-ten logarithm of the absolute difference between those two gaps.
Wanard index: -1.2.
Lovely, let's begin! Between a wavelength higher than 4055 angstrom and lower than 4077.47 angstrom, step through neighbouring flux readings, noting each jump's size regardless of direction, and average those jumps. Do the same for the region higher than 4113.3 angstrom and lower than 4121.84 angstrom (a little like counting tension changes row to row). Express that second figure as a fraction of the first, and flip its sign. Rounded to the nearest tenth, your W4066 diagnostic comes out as -1.2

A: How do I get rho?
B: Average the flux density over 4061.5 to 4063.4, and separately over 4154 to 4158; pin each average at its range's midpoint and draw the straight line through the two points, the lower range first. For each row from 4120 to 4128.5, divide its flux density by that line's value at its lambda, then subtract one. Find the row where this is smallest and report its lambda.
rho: 4123.26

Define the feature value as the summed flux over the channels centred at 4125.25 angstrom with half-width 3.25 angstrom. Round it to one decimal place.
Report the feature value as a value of 11.8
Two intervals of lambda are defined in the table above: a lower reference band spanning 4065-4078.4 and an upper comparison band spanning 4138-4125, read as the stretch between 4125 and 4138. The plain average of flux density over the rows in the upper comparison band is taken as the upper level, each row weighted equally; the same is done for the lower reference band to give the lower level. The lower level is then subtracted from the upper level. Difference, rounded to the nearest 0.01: 0.16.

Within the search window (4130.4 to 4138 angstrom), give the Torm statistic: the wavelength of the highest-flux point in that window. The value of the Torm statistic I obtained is 4134.67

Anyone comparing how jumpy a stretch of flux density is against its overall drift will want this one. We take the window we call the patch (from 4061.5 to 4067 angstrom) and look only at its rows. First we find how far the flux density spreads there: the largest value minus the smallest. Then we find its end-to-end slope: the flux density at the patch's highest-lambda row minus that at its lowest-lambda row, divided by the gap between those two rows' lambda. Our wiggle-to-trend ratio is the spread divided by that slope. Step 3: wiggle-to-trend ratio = -25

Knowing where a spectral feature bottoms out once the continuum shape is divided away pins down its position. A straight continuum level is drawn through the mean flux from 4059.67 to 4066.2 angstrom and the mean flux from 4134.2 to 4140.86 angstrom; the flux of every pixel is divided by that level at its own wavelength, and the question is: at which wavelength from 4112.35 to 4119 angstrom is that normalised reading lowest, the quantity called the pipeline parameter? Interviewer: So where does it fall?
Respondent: 4112.83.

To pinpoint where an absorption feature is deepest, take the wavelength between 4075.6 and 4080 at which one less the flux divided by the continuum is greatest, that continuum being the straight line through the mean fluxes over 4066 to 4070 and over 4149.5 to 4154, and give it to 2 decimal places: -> 4077.00 angstrom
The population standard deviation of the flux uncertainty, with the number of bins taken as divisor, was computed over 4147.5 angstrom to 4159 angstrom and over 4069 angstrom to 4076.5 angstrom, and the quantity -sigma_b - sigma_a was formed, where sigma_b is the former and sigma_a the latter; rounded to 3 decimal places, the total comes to -0.020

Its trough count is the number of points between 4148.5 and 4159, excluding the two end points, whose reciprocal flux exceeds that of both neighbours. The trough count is 4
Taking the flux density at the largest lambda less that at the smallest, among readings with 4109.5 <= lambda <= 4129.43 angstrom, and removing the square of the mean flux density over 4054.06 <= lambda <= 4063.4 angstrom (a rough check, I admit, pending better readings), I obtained -2.00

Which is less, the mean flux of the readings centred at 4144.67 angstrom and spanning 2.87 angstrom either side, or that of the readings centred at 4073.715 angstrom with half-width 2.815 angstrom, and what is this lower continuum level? 1.46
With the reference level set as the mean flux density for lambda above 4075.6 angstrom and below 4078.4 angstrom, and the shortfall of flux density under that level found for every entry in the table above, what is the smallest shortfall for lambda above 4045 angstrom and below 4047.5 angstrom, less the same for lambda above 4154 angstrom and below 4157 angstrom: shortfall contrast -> -0.57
